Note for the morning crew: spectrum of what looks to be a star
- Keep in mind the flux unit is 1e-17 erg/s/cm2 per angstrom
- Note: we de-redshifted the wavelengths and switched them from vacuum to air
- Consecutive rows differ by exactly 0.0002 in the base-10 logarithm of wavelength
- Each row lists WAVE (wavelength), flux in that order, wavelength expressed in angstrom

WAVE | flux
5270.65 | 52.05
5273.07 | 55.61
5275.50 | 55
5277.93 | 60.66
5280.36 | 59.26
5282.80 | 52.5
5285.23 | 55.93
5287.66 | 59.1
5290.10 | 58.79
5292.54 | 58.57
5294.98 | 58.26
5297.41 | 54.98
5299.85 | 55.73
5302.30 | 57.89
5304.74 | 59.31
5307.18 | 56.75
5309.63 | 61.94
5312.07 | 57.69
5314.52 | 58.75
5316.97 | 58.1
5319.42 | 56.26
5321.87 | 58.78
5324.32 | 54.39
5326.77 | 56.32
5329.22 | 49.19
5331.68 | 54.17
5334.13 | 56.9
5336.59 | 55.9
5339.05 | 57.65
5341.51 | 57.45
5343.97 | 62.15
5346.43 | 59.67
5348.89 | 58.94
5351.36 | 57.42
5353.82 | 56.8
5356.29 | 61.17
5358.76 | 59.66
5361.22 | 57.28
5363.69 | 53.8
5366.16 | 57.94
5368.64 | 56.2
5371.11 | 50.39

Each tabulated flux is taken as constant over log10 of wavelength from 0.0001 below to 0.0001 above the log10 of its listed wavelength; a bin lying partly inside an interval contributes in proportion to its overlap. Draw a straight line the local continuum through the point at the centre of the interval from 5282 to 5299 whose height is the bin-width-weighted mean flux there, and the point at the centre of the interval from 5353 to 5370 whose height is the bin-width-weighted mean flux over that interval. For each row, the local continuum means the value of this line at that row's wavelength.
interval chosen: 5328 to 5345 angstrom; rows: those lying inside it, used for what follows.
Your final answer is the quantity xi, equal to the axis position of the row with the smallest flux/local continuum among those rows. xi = 5329.22 angstrom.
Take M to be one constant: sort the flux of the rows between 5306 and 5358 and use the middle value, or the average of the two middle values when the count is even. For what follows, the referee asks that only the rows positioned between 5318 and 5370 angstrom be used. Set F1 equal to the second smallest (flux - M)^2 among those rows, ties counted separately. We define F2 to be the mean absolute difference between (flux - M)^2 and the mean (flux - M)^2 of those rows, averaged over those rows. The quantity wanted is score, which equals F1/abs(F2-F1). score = 0.000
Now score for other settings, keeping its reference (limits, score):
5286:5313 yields 0.059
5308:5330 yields 0.030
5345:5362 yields 0.008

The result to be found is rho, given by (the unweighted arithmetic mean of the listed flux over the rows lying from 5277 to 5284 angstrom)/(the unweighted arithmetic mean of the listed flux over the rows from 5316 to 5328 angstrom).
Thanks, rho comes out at 1.01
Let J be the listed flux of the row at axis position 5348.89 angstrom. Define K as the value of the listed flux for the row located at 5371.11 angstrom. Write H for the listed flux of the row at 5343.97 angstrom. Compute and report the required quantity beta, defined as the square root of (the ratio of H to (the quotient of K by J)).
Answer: 8.53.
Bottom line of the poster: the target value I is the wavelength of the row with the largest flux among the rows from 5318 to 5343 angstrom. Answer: 5321.87 angstrom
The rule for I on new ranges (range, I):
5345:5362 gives 5356.29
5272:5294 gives 5277.93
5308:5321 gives 5309.63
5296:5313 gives 5309.63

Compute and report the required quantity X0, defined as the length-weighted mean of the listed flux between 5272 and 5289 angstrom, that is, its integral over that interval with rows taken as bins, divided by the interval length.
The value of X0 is 56.9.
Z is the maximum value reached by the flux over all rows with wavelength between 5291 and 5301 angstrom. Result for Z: 58.57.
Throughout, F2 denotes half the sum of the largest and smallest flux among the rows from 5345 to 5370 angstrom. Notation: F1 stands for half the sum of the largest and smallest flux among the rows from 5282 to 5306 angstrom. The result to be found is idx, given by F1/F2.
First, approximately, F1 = 55.9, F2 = 57.5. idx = 0.973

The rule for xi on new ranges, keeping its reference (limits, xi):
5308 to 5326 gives 5324.32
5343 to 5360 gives 5353.82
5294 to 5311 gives 5297.41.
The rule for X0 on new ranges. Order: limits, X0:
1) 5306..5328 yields 57.7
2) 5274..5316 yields 57.7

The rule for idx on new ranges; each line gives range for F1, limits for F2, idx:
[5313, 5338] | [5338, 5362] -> 0.908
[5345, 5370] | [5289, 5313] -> 0.983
